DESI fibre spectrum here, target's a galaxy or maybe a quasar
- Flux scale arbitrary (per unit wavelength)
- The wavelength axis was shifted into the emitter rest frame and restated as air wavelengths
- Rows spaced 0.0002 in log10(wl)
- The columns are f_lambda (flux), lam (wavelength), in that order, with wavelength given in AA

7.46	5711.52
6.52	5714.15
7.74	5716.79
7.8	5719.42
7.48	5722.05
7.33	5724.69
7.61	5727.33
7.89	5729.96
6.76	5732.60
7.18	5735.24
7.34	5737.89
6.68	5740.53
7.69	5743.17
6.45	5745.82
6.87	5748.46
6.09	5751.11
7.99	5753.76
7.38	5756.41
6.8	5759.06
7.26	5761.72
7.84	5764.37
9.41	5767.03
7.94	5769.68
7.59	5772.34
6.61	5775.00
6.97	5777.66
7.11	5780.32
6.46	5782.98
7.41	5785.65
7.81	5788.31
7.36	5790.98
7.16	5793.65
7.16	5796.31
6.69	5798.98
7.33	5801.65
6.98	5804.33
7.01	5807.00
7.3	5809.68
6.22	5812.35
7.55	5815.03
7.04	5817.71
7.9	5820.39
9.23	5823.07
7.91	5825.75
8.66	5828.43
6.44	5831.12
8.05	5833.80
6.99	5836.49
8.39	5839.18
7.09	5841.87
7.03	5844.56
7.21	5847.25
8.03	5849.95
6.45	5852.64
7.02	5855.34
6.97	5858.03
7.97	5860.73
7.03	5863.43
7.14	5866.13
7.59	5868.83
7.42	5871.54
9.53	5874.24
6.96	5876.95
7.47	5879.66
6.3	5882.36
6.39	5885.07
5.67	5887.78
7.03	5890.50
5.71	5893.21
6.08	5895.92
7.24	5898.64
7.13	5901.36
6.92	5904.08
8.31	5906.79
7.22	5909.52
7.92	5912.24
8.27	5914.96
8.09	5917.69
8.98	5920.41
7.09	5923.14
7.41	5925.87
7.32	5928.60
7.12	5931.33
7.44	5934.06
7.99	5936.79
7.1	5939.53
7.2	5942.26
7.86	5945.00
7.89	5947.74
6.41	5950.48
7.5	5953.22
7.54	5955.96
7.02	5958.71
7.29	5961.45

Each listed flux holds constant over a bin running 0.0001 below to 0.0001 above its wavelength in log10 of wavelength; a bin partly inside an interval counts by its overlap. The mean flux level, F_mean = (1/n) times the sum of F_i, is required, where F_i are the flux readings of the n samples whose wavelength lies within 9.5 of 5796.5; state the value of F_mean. 7.21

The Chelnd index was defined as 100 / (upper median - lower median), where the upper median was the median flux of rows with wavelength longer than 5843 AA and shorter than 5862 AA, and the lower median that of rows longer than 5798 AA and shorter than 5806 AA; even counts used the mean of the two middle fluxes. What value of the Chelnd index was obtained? 2000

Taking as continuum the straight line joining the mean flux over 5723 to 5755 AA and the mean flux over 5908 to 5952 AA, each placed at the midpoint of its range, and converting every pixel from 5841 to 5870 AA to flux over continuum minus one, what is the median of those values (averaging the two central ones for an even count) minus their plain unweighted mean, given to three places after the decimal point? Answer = -0.015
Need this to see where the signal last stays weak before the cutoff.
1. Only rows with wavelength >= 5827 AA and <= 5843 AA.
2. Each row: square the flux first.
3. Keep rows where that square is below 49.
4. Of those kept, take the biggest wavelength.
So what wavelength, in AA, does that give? 5836.49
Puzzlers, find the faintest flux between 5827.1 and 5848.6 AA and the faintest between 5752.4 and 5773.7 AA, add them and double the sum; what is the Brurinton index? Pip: 26.5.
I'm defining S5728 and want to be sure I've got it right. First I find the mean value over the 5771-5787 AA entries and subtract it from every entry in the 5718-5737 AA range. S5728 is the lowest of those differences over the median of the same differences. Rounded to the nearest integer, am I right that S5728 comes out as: -1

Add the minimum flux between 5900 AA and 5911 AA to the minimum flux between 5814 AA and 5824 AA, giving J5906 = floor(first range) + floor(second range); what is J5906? 14.0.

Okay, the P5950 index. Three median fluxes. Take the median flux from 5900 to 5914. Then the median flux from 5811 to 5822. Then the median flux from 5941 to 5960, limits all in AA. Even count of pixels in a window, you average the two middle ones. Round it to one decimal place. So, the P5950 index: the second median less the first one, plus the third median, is 7.6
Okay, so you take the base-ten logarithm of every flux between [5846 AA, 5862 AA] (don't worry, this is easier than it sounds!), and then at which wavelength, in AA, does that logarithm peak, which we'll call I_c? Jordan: 5849.95 AA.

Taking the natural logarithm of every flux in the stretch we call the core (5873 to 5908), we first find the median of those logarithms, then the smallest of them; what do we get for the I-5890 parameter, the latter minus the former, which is -0.20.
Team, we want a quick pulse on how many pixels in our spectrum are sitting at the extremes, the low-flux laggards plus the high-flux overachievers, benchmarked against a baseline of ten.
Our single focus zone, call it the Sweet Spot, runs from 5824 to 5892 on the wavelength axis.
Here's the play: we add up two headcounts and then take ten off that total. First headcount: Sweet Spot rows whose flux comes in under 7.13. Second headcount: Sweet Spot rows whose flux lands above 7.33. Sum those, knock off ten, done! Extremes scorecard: 13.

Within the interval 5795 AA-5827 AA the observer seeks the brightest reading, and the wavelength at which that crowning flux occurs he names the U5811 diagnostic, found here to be 5823.07 AA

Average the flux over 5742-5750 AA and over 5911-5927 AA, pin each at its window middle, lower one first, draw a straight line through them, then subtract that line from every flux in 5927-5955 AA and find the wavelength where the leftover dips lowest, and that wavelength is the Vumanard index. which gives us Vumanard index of 5950.48 AA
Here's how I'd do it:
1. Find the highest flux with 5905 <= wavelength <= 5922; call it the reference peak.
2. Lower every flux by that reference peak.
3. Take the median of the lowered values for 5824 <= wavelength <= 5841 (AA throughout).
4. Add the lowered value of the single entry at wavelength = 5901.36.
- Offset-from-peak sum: -2.85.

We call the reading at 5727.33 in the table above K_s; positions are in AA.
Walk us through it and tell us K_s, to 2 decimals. 7.61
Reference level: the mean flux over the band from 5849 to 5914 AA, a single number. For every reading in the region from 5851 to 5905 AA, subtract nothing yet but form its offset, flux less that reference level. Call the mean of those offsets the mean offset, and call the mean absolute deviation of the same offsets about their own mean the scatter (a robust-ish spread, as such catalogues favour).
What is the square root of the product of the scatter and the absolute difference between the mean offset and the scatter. 0.62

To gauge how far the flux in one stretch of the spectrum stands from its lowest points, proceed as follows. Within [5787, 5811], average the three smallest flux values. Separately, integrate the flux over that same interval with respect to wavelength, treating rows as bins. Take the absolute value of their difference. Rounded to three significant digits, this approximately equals 166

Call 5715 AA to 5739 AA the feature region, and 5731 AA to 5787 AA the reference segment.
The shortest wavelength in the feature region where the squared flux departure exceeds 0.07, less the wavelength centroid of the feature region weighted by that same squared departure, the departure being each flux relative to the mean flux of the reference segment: -8.4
